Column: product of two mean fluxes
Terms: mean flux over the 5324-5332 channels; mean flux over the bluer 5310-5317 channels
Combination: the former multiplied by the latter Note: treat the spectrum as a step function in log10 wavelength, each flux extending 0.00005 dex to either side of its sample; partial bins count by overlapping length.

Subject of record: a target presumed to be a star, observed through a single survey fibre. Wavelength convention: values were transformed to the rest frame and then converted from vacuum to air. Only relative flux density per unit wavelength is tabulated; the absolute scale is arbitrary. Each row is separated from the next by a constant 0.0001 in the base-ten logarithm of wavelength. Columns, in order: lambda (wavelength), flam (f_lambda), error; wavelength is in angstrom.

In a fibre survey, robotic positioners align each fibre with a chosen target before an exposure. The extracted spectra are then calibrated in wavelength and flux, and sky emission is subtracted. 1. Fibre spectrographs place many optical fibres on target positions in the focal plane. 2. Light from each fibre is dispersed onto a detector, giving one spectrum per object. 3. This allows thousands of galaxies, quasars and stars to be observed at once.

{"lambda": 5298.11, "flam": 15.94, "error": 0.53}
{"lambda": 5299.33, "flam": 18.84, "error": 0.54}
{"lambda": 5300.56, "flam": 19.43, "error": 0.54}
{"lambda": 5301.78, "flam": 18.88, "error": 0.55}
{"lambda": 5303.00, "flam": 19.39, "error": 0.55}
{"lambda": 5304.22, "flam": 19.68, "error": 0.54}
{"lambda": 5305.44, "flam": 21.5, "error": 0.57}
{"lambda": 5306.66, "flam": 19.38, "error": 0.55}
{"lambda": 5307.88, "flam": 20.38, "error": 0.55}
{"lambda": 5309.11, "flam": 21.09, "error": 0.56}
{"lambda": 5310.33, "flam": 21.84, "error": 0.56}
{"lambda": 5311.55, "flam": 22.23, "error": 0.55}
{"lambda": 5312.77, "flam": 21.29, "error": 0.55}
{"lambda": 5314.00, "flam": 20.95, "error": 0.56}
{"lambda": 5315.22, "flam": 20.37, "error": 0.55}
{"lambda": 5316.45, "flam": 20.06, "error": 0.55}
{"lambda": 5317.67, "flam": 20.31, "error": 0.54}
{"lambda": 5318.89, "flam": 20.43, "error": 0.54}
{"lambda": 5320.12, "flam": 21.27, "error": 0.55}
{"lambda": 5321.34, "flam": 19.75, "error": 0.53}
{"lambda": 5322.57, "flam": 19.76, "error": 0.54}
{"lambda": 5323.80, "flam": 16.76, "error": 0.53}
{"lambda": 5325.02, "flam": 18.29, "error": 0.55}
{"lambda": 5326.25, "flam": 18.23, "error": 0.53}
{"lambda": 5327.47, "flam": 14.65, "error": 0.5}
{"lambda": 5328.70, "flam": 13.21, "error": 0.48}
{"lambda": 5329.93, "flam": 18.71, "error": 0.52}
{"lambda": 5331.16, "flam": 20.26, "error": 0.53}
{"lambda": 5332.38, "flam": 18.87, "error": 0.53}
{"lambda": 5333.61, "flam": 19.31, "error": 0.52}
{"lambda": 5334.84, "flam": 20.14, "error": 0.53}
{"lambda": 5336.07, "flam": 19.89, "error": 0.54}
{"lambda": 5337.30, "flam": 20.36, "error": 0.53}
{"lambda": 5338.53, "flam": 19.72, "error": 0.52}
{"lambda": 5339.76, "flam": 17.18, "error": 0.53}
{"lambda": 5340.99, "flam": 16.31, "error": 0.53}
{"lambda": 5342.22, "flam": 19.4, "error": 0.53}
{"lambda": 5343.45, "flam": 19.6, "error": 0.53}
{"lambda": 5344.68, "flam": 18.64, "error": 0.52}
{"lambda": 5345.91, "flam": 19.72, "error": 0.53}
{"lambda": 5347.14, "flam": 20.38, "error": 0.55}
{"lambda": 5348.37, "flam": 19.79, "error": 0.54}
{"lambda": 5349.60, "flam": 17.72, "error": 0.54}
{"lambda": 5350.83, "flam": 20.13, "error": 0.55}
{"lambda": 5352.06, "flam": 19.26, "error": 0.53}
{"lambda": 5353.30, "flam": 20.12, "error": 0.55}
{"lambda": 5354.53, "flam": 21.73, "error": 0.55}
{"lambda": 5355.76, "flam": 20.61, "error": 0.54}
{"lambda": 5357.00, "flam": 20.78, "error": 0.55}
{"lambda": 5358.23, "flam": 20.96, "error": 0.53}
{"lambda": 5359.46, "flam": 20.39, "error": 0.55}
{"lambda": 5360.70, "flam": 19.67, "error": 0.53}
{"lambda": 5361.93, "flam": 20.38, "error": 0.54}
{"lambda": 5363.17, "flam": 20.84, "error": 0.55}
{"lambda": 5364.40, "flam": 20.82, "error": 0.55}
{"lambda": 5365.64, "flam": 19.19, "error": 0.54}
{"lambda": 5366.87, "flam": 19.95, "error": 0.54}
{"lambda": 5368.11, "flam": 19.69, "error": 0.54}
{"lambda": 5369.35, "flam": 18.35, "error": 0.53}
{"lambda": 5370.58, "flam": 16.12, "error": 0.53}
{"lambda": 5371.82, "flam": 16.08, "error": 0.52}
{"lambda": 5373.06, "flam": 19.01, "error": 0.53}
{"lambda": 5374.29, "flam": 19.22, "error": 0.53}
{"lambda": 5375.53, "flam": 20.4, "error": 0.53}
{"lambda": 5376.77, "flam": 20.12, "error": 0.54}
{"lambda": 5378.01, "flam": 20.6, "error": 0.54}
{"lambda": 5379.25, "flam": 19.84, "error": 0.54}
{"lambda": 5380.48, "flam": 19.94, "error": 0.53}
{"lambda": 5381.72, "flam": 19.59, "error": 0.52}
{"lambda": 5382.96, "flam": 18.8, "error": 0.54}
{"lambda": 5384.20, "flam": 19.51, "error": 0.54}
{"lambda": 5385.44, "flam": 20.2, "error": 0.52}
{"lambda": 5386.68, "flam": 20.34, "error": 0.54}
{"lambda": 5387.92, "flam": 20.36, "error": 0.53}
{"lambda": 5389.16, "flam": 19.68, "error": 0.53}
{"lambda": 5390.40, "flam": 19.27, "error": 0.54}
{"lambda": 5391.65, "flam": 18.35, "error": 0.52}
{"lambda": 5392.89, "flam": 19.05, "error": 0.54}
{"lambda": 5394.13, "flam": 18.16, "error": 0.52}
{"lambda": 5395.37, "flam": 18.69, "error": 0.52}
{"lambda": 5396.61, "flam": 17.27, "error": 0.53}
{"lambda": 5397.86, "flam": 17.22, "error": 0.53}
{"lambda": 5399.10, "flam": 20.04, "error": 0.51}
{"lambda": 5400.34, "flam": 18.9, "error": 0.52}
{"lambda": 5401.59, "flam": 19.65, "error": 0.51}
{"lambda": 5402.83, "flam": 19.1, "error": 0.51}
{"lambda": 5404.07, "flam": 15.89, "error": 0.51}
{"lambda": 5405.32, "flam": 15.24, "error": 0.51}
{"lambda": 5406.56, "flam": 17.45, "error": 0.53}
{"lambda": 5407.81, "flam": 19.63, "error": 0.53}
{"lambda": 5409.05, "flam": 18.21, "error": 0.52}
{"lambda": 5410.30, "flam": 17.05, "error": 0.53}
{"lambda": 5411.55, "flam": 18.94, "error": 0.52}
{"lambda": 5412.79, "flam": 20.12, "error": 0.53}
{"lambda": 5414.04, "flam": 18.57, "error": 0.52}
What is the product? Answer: 364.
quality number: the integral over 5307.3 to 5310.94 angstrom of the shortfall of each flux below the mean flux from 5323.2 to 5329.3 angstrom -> -18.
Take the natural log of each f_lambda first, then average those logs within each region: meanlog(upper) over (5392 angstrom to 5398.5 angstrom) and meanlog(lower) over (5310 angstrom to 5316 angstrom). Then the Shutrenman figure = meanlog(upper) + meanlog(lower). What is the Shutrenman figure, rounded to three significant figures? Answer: 5.95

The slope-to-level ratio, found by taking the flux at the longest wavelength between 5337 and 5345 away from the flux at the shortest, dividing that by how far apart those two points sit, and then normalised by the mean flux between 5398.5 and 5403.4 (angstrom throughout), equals -0.012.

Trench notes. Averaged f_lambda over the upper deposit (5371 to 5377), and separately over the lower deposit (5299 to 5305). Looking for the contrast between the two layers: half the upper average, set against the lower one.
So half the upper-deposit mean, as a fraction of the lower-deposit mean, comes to 0.49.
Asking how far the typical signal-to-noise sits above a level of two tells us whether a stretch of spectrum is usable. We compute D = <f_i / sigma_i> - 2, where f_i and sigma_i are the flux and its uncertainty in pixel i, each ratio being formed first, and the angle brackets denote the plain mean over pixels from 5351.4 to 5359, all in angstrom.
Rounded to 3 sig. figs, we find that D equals 36.0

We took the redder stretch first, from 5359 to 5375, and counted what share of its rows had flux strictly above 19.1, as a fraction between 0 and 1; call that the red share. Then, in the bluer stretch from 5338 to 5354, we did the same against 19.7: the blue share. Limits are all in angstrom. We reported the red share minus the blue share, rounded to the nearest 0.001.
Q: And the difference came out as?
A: 0.231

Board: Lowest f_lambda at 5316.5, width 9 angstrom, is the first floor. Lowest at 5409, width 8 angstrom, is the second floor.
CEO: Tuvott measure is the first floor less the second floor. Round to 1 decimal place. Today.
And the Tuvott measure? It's 4.8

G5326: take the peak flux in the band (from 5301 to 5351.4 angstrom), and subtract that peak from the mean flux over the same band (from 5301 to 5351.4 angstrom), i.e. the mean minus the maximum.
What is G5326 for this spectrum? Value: -2.82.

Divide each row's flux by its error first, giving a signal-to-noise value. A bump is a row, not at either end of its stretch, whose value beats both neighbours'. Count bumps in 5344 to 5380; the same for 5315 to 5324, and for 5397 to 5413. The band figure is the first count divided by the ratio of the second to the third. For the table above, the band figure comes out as 24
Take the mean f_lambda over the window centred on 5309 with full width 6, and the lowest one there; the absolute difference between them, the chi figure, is 1.6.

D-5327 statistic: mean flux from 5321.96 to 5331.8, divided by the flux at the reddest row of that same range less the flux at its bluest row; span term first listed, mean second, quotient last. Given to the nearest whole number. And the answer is 35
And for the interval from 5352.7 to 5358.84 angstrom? 25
